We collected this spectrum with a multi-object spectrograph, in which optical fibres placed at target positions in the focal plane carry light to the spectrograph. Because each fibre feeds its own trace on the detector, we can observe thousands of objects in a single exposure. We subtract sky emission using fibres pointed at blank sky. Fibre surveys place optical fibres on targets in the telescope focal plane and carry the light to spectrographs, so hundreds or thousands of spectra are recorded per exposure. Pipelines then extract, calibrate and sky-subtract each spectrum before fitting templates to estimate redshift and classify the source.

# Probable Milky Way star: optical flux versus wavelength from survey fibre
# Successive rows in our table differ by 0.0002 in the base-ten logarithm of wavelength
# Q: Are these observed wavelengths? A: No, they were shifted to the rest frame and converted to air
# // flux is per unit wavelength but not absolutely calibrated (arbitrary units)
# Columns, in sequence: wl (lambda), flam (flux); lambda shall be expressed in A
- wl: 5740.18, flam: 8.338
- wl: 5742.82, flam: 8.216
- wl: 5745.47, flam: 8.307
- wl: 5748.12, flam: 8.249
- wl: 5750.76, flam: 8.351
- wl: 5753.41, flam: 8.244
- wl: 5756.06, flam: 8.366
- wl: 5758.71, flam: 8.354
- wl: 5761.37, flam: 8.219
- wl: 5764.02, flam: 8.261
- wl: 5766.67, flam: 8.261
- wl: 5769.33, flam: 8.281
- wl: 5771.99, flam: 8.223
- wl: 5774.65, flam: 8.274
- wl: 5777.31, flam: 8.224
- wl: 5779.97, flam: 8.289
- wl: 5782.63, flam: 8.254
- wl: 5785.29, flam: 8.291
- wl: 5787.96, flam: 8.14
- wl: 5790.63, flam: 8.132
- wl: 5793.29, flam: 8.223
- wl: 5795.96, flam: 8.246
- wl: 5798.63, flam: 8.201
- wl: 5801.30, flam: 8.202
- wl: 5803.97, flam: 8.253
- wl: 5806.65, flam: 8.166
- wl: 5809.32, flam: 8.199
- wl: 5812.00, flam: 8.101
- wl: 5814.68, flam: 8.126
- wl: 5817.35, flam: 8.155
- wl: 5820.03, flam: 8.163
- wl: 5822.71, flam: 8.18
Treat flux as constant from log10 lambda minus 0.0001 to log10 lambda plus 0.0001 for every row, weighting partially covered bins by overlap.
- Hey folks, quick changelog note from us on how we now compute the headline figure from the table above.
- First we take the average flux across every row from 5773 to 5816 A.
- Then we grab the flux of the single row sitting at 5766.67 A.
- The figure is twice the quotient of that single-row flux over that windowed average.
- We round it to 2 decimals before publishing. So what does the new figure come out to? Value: 2.01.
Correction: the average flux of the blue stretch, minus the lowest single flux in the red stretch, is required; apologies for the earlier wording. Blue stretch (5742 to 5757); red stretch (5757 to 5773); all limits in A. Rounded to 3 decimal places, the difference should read 0.070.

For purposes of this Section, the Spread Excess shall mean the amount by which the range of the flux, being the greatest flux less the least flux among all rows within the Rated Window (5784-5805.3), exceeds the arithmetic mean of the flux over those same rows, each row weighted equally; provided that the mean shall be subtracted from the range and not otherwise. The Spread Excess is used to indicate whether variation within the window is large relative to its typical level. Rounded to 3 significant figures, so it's -8.05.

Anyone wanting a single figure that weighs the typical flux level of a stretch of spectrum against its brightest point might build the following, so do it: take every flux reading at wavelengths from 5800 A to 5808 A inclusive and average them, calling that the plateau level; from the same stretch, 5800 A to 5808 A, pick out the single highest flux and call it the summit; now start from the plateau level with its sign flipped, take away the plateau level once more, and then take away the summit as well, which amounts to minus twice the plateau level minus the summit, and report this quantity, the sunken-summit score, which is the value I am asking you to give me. -24.67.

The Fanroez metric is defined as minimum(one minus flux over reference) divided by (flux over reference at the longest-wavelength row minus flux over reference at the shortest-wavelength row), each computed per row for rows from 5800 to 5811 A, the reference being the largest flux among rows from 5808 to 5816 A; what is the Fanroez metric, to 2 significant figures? 18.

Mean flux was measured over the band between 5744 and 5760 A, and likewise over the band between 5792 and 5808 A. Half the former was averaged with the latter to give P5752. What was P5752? 6.19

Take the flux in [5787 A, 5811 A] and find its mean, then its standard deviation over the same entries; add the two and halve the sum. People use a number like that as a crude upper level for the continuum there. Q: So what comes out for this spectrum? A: 4.12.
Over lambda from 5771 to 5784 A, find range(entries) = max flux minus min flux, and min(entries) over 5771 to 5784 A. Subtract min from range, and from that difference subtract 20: -28.2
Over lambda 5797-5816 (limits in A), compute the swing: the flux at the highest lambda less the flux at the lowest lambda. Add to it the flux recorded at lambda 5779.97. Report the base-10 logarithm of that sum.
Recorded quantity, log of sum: 0.915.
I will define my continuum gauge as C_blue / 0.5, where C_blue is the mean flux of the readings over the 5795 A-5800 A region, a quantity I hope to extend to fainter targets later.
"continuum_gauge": 16.4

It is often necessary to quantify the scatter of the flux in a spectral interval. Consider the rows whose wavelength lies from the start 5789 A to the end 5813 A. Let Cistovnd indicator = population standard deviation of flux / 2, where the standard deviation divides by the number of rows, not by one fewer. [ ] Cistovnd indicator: 0.0238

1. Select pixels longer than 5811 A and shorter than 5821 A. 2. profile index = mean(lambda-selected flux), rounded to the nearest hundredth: 8.14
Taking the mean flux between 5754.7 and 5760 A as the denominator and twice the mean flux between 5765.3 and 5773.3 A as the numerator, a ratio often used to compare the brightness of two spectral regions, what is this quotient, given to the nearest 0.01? 1.97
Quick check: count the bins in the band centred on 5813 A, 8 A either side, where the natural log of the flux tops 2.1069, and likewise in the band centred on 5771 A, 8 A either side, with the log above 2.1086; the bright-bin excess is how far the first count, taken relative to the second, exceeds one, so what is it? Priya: -1.0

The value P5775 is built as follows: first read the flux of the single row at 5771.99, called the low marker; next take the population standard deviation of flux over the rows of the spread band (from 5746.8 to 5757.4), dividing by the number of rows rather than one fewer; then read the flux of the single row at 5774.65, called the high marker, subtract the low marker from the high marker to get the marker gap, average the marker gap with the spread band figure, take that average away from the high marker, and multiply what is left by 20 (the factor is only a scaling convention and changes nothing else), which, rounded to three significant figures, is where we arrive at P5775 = 164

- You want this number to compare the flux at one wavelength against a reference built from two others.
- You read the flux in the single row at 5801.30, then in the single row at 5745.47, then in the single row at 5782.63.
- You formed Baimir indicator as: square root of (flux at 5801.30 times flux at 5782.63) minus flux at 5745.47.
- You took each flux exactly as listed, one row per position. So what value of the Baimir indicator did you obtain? -0.079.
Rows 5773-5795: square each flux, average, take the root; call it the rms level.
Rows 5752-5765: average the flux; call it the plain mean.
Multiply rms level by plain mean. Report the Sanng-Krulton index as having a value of 68.2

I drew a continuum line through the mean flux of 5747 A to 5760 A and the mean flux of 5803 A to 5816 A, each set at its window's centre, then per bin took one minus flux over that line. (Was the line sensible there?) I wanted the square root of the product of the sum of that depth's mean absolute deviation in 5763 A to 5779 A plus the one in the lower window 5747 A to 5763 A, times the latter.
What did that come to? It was 0.0084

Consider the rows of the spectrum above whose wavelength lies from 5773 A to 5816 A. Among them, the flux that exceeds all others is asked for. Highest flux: 8.291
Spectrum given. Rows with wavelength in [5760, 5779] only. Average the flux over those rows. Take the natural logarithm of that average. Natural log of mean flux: 2.11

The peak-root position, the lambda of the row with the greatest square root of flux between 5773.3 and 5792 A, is 5785.29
